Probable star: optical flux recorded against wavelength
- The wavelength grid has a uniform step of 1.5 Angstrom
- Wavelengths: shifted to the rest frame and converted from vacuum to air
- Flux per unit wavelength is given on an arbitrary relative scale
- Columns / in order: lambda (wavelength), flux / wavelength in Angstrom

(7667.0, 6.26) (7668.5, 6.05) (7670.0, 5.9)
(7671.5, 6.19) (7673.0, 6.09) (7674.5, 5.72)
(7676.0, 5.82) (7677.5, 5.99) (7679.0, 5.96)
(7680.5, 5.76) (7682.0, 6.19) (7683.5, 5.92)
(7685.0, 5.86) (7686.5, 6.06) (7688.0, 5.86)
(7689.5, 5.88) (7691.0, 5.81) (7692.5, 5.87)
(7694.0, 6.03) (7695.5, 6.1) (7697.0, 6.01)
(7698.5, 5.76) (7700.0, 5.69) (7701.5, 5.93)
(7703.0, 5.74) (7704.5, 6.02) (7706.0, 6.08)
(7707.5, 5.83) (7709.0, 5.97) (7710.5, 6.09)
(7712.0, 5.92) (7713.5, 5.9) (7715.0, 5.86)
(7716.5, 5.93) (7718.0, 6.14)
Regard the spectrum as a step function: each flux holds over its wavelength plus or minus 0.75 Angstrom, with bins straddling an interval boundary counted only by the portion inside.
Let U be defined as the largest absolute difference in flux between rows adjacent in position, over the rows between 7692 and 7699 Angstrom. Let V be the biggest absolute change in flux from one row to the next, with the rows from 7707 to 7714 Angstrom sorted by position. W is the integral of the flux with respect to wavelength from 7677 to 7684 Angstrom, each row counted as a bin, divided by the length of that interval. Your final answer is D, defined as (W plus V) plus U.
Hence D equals 6.4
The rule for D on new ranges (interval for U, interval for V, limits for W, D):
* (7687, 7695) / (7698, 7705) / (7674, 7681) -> 6.3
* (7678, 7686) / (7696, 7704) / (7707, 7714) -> 6.6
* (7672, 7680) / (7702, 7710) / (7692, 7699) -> 6.6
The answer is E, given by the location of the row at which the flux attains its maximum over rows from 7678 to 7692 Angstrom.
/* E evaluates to 7682.0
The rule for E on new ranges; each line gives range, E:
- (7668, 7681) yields 7671.5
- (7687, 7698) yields 7695.5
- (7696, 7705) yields 7704.5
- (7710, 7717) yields 7710.5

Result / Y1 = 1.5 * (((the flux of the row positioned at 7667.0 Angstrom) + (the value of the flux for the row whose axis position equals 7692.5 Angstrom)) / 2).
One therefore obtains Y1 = 9.10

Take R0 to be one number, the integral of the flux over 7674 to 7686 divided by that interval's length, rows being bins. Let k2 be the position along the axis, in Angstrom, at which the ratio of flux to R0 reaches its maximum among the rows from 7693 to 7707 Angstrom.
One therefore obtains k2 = 7695.5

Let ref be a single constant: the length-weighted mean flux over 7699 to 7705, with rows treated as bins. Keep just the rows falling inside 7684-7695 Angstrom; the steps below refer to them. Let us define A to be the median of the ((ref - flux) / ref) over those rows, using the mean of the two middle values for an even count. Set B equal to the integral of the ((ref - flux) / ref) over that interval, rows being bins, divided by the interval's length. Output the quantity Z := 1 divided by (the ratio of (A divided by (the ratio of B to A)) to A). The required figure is 2.2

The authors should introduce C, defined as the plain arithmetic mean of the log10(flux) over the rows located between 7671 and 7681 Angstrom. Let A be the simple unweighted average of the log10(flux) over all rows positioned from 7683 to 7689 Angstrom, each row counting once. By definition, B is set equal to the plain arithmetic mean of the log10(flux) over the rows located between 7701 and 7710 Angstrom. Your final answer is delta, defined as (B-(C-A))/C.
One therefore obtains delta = 1.00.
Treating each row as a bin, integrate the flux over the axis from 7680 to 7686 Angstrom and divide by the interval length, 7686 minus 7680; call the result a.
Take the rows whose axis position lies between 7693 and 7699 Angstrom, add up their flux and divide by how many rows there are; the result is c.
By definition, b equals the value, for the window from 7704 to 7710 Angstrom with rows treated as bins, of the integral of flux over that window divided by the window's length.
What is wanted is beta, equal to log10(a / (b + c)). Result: -0.3033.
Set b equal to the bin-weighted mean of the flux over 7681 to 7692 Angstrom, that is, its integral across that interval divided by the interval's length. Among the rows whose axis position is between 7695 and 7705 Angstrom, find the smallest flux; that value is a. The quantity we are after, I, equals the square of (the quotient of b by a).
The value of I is 1.09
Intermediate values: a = 5.69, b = 5.93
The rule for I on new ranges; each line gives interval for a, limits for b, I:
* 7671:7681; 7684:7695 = 1.07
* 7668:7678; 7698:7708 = 1.05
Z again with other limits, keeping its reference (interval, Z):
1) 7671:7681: 0.8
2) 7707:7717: 1.1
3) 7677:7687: 1.0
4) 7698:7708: -8.1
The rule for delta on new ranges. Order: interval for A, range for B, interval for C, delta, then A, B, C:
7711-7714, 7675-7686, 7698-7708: 1.01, 0.7716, 0.773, 0.7681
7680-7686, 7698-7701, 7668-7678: 0.97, 0.7731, 0.758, 0.7755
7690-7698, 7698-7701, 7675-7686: 0.98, 0.7755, 0.758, 0.7728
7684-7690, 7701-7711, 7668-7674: 0.98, 0.7719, 0.775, 0.7822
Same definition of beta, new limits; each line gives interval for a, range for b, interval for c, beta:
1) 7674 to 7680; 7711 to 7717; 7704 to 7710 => -0.3060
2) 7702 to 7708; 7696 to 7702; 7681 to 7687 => -0.3017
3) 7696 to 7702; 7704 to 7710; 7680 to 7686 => -0.3084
